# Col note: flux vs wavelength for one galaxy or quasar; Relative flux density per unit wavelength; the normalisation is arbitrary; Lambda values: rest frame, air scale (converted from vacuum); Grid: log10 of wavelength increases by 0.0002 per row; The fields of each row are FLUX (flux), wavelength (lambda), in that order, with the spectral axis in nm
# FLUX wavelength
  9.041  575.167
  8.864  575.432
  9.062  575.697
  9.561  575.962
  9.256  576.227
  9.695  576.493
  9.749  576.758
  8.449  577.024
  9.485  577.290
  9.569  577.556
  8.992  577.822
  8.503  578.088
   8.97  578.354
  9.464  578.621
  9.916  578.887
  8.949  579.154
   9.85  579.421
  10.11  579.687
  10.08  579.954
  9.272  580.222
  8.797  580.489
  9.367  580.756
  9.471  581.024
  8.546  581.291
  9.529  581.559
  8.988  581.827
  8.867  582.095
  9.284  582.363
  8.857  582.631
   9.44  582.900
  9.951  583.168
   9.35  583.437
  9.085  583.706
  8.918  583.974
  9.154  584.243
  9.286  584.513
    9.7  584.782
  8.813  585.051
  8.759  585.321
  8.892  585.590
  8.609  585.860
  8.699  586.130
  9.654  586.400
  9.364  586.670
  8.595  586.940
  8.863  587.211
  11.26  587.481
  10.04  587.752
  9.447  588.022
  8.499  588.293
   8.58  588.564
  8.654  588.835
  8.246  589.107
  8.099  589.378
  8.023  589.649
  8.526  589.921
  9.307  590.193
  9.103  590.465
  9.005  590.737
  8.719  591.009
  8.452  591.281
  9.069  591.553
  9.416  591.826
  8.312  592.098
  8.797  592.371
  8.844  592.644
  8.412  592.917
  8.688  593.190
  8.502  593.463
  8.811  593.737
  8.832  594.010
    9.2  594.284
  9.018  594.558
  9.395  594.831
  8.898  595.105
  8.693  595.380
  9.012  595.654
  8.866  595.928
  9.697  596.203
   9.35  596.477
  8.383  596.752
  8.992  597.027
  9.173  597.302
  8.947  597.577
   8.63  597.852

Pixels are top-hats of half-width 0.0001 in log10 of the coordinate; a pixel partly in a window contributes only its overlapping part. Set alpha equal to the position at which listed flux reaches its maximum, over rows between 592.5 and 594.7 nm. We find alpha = 594.284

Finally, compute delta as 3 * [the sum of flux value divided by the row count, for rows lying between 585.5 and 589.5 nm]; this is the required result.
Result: 27.1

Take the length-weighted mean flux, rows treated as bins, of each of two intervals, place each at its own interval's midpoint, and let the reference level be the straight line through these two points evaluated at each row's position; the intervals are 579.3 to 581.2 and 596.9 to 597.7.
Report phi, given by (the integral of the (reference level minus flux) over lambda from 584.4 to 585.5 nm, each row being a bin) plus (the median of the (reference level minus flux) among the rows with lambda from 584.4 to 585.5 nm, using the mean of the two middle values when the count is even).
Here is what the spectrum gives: 0.7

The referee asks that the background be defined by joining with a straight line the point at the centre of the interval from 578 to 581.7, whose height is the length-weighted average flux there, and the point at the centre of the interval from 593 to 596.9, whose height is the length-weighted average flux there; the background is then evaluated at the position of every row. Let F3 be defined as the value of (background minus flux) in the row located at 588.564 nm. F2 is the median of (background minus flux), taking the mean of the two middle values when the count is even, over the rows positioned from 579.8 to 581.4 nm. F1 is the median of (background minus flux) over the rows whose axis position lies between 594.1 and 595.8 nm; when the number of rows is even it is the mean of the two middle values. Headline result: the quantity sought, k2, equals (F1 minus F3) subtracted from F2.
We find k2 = 0.63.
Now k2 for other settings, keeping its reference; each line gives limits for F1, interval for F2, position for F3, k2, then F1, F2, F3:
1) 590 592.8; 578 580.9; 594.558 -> -0.21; 0.110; 0.0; -0.1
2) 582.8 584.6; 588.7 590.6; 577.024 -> 1.60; -0.058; 0.6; 1.0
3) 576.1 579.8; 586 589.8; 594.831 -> 0.09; -0.069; 0.5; -0.4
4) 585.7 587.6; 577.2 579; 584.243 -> -0.27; 0.292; -0.1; 0.1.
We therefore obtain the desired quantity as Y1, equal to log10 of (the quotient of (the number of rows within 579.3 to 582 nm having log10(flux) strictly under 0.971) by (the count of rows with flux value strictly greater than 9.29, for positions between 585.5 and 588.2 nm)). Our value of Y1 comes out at -0.10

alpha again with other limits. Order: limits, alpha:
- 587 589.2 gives 587.481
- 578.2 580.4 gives 579.687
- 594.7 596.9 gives 596.203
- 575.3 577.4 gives 576.758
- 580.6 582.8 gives 581.559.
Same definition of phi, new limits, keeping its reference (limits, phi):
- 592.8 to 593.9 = 1.2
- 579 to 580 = -0.6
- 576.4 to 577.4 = 0.4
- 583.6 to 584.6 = 0.6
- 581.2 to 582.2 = 1.1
